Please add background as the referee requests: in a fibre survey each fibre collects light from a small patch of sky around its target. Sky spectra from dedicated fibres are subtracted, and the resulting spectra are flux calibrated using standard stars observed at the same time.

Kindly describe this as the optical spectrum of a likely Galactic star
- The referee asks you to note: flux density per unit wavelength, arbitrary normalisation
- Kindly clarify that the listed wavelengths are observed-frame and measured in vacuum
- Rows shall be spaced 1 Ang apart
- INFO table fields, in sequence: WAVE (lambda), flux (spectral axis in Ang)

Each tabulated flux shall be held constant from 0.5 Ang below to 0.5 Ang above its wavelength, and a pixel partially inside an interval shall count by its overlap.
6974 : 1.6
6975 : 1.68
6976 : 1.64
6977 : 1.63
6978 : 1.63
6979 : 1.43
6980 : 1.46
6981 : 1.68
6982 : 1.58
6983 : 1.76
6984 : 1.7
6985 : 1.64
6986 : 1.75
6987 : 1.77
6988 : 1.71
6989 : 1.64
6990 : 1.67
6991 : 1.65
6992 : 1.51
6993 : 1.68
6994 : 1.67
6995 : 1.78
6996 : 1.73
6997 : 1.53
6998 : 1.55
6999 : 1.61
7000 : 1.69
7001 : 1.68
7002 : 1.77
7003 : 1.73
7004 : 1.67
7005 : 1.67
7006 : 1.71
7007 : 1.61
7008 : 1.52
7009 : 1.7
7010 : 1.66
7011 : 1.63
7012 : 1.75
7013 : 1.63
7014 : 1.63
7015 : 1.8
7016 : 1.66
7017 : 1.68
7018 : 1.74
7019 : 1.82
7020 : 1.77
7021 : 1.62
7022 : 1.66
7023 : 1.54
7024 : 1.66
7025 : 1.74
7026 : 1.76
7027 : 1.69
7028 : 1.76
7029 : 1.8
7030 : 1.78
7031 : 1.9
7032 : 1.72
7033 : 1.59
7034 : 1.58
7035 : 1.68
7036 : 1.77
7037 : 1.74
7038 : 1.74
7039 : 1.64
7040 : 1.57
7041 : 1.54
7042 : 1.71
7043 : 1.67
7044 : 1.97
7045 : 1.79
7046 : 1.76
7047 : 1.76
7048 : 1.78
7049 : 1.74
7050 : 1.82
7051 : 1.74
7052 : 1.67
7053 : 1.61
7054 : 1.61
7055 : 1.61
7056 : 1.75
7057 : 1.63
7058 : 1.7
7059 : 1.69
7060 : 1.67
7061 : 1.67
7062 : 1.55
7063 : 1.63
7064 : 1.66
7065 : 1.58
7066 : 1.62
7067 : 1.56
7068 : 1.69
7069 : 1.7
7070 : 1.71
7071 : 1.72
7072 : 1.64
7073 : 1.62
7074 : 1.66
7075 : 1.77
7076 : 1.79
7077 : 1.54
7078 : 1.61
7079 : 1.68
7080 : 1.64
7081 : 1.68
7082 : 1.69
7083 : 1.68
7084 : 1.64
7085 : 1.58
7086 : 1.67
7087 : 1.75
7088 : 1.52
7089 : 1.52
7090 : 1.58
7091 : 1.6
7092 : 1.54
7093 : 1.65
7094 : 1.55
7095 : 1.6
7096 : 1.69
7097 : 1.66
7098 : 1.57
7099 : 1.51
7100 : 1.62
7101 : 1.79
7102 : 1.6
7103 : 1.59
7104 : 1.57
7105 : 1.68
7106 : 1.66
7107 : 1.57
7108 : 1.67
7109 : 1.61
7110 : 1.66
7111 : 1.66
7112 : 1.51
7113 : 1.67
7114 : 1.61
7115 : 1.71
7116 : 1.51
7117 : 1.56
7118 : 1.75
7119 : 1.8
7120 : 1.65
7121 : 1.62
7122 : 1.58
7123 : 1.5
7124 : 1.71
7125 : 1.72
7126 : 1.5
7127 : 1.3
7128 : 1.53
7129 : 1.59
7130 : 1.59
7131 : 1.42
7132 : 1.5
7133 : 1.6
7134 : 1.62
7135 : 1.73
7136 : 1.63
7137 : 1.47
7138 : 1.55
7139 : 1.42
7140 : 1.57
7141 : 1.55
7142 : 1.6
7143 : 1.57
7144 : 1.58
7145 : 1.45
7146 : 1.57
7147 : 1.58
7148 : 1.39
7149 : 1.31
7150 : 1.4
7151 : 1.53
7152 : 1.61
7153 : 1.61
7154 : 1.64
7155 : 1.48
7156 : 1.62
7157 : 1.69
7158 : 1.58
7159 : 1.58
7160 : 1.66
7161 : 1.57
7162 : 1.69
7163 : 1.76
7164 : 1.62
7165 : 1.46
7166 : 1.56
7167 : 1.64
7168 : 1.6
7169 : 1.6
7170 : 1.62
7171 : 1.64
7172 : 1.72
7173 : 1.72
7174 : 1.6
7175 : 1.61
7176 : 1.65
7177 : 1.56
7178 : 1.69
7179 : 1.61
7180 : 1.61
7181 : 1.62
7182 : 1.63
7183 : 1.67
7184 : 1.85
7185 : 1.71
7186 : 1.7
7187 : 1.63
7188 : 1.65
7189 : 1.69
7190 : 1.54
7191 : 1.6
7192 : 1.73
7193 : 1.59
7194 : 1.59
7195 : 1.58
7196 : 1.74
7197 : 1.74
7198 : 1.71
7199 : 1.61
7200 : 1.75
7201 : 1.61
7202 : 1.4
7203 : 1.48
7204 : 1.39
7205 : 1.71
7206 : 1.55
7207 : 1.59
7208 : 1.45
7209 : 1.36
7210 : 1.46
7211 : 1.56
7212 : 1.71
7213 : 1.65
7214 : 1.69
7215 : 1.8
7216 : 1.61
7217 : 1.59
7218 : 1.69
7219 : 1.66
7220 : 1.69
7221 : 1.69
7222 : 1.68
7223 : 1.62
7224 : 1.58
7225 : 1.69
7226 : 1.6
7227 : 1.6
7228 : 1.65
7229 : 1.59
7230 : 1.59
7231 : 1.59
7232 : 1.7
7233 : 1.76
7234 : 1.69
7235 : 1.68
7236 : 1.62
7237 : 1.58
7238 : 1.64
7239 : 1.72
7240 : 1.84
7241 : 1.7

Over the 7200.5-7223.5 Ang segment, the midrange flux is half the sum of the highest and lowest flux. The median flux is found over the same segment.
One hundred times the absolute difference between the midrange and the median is 3.0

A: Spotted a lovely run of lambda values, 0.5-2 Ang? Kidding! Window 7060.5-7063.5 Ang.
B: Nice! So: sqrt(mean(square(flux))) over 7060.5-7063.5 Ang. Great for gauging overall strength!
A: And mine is 1.62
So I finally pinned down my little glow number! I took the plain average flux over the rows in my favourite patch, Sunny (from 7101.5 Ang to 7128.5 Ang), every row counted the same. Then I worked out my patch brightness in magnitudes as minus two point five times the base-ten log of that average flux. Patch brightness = -0.52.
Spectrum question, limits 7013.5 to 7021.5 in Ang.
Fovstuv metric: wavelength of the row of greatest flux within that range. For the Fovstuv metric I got 7019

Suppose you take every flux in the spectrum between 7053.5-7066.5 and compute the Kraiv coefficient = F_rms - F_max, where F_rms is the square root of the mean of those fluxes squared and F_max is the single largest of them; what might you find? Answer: -0.11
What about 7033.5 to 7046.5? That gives -0.26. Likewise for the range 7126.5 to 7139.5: -0.19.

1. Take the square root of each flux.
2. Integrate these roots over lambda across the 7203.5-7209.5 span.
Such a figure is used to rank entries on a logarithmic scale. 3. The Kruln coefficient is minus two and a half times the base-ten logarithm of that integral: -2.17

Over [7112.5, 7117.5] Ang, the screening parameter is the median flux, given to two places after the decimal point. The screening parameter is 1.61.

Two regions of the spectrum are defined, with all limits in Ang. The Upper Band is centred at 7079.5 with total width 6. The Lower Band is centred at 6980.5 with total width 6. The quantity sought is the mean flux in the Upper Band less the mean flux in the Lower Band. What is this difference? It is 0.05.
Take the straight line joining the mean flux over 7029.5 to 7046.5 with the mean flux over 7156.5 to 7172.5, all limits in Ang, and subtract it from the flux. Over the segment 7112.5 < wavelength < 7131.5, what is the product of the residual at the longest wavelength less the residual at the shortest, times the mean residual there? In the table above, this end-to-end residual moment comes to 0.014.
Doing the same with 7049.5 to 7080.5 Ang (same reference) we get 0.005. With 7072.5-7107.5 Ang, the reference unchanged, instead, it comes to 0.001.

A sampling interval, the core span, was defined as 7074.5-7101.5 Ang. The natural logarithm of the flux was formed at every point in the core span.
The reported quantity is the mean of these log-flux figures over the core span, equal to 0.49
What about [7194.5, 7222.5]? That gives 0.48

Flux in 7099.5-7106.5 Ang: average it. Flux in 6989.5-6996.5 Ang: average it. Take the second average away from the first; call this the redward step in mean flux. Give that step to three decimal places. -0.026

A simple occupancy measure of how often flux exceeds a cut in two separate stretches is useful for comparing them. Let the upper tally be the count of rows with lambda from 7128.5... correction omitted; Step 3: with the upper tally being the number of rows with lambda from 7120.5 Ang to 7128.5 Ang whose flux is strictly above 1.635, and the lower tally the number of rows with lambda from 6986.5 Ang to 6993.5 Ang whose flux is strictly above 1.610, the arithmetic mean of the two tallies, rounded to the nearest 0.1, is 4.0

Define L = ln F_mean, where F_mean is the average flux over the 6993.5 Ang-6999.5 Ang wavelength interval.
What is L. 0.498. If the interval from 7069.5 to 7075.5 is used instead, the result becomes 0.523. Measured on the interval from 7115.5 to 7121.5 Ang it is 0.500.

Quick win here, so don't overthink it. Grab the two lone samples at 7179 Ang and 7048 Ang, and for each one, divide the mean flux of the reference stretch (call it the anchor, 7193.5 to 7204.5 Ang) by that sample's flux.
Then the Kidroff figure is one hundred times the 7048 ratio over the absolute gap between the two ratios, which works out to 947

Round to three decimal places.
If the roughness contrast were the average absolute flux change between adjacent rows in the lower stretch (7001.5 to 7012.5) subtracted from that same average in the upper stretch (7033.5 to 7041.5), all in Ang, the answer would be -0.010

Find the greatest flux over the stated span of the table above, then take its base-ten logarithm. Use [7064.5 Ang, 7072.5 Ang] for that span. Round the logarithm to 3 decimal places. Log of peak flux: 0.236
